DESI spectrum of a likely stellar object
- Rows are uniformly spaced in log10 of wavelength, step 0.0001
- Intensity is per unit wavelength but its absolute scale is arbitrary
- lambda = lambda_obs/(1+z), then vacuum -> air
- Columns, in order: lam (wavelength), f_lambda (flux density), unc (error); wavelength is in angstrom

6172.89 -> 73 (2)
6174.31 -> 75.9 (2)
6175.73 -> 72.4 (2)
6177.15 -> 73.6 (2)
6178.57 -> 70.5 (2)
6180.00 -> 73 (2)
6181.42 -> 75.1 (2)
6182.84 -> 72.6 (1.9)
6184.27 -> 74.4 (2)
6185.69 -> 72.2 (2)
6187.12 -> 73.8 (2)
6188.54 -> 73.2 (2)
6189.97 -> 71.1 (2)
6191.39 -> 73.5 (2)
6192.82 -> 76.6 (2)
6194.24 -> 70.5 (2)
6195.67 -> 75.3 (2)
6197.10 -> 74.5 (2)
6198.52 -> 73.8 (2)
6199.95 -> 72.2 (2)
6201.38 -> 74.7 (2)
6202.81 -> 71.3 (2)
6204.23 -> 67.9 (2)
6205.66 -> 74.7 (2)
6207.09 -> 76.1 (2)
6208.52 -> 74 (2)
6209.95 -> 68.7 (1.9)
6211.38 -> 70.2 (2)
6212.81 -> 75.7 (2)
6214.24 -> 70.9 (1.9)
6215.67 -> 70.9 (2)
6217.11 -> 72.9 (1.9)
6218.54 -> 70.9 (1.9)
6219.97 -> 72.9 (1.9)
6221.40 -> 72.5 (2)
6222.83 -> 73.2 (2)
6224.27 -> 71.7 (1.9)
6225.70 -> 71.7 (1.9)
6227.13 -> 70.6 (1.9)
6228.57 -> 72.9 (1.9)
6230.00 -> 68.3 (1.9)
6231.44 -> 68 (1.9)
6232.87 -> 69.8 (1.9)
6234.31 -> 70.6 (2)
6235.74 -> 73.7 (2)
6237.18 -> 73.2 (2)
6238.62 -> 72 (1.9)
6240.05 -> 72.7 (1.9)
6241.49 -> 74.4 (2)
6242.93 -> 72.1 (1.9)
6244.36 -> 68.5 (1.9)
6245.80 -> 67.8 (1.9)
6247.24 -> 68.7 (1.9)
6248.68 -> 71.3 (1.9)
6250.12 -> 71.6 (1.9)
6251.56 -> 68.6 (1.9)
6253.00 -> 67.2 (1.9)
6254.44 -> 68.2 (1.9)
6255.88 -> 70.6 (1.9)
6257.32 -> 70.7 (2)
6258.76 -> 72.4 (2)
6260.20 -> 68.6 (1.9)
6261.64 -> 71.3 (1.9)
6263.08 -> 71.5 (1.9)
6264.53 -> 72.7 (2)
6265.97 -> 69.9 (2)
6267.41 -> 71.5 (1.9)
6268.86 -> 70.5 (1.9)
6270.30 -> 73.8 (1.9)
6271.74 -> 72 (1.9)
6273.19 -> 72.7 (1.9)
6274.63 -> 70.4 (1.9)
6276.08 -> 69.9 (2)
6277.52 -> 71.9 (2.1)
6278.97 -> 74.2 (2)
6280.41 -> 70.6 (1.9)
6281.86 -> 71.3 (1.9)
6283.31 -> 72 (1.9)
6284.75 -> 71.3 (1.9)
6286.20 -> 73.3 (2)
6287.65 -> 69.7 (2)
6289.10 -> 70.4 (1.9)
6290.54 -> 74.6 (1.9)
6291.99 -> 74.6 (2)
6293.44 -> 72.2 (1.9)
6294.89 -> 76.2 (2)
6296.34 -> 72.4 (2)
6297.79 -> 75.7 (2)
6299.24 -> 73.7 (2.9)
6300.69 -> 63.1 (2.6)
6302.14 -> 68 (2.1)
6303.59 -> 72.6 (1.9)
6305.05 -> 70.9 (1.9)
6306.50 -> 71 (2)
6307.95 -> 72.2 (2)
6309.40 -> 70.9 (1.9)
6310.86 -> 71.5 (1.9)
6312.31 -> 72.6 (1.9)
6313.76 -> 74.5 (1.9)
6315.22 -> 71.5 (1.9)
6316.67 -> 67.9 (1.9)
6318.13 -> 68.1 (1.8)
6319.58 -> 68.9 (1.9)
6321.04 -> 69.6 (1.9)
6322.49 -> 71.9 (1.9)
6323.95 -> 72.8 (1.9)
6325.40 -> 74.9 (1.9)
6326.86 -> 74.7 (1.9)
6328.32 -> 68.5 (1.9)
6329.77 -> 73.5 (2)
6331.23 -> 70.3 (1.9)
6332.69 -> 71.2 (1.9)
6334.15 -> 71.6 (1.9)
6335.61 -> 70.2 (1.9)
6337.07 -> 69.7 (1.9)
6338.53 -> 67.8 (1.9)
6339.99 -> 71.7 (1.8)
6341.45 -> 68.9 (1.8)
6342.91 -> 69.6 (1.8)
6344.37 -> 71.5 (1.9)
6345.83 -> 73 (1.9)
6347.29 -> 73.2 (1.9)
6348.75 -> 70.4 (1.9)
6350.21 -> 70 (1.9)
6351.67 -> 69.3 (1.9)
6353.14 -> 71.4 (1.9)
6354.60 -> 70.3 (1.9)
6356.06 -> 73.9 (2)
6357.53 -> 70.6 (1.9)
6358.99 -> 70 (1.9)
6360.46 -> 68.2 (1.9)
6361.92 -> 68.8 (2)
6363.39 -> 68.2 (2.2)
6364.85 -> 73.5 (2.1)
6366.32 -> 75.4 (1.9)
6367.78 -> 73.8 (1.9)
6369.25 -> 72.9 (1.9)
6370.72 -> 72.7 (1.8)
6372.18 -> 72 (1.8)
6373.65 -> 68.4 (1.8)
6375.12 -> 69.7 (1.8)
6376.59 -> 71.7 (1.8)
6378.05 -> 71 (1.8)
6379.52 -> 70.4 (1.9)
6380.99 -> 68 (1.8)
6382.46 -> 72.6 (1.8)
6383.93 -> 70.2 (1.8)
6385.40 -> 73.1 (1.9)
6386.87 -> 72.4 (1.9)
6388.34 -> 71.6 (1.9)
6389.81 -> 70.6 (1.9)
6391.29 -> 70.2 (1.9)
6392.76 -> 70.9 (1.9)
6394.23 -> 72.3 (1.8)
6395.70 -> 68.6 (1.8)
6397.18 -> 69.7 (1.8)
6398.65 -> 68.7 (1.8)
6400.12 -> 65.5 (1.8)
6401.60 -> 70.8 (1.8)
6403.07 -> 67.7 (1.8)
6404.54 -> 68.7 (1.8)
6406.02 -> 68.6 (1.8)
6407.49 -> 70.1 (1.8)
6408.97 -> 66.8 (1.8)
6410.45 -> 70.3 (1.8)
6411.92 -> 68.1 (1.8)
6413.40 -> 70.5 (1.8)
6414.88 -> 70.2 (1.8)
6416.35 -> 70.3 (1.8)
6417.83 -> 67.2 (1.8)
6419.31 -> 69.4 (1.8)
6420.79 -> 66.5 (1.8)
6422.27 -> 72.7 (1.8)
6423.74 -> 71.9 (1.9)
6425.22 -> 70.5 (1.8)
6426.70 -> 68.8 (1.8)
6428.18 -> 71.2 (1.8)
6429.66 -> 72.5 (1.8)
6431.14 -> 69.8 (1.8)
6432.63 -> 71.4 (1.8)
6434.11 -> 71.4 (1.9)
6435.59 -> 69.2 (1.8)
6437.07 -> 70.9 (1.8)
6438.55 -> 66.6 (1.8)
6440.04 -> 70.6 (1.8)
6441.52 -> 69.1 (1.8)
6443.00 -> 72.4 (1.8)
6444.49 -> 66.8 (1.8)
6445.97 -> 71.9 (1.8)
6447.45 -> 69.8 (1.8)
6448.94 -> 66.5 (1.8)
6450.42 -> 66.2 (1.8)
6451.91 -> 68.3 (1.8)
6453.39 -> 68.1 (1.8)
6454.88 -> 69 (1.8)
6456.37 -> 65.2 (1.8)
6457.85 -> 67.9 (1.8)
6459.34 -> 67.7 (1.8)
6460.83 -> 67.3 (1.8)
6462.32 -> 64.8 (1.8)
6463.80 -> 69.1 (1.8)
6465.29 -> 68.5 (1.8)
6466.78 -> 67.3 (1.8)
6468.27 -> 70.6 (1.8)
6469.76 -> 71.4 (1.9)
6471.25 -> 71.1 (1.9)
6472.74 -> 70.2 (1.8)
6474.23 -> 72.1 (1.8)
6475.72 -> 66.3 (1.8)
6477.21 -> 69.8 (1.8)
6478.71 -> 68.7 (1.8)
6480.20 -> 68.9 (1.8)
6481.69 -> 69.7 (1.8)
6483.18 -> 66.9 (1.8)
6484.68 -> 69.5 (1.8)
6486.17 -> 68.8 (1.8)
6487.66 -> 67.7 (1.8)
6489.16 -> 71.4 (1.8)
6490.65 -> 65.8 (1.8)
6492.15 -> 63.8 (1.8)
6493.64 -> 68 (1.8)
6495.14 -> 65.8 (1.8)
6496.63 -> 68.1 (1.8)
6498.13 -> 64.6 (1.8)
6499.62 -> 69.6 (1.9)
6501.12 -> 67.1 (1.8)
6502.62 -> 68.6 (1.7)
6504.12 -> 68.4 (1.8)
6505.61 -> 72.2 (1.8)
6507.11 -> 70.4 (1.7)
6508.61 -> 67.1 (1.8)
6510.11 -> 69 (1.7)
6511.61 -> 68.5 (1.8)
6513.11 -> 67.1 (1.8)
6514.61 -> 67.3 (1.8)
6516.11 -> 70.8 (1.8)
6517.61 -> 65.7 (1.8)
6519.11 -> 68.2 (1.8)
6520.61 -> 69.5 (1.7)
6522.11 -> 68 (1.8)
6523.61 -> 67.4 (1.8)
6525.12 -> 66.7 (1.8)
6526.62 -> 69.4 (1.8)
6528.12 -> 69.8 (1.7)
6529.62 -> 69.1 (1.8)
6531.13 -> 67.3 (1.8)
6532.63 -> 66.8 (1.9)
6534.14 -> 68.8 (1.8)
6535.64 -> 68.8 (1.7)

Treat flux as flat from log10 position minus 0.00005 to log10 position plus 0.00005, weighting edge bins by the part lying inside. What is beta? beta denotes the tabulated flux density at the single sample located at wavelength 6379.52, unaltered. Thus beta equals 70.4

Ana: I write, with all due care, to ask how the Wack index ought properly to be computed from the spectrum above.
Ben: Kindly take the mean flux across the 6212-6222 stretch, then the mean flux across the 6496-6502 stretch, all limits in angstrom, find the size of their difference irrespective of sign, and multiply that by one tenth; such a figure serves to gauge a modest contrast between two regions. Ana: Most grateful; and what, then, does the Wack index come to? 0.5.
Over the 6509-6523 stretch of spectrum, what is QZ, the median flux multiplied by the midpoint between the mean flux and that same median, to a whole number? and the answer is 4652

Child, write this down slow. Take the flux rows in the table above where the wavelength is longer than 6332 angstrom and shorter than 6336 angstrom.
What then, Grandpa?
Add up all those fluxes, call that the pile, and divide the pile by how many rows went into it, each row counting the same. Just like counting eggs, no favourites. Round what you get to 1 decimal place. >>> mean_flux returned 71.0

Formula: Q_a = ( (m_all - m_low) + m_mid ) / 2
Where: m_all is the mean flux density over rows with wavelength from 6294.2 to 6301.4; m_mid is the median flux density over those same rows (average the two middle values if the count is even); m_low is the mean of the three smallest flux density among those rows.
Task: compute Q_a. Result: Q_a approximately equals 38.1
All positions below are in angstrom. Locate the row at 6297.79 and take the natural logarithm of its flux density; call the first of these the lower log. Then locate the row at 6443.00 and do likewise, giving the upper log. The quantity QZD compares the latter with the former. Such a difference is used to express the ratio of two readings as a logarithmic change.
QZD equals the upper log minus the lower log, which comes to -0.045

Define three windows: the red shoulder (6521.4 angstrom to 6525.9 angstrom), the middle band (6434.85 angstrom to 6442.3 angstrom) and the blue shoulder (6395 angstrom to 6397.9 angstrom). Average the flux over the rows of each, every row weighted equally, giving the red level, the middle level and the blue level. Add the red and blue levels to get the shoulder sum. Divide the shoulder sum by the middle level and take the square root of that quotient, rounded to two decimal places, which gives 1.40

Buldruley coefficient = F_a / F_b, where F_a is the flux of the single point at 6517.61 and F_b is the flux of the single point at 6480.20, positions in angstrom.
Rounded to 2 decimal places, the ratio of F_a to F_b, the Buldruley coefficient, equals 0.95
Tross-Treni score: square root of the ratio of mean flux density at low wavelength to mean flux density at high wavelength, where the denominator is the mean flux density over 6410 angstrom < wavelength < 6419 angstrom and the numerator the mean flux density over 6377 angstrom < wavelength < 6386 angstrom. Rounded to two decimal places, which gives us 1.01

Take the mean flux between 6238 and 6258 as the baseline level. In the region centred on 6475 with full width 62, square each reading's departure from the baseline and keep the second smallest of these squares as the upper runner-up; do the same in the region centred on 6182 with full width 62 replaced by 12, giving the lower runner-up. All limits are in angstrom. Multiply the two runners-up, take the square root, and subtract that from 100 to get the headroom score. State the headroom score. 99.46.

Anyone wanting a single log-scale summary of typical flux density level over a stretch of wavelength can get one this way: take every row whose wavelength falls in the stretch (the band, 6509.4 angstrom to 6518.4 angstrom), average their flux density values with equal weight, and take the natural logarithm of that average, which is 4.220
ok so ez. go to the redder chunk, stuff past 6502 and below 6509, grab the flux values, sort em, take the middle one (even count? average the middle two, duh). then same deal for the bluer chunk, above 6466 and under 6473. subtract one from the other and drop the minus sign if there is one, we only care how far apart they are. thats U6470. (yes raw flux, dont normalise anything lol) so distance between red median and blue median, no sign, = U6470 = 2.0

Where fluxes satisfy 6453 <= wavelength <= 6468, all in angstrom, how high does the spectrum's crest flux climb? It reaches 69.1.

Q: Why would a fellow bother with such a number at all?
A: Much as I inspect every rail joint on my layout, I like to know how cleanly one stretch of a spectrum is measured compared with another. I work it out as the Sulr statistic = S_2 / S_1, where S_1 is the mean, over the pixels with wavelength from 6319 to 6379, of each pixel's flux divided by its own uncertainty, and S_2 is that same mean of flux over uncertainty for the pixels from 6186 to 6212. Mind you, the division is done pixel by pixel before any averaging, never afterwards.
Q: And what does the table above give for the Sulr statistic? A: 0.97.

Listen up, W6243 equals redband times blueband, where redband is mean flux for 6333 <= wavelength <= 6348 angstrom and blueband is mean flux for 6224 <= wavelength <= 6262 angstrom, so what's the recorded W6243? 4995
